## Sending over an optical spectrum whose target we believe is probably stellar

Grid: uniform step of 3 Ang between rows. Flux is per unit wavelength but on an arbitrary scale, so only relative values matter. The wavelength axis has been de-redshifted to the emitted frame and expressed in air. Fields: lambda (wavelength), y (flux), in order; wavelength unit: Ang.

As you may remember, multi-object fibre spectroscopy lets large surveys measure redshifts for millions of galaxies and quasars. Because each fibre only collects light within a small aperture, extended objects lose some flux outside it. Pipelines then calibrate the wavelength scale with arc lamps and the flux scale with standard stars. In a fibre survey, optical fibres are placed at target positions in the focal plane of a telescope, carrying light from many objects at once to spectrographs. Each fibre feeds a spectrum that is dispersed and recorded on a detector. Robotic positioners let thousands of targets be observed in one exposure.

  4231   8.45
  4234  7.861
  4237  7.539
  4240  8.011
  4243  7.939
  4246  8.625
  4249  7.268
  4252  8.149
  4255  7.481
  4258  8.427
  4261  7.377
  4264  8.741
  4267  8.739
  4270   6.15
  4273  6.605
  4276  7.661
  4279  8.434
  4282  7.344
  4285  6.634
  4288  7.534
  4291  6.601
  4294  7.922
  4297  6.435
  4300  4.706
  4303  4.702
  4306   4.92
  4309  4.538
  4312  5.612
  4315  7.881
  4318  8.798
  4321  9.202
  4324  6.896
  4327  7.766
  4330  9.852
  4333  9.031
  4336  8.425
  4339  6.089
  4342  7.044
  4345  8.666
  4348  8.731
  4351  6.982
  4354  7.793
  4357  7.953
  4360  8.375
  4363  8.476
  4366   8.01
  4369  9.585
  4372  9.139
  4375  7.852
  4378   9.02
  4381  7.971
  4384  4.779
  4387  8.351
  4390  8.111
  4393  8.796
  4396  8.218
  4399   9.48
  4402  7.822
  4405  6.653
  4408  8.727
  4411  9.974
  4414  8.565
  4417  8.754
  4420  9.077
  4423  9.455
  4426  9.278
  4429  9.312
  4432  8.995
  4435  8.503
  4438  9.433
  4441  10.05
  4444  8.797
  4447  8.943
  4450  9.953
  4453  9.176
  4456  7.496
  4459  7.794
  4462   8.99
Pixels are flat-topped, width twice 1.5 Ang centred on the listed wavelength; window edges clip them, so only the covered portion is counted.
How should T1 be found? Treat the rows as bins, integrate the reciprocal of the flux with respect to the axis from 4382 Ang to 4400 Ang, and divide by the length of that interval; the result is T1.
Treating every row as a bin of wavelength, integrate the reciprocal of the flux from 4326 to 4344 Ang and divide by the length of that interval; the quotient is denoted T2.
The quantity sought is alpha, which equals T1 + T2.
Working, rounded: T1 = 0.133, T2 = 0.13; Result 0.26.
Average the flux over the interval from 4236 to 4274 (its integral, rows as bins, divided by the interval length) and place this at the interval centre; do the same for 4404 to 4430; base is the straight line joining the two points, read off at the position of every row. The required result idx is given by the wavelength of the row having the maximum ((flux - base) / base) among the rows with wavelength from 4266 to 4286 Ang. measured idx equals 4267 Ang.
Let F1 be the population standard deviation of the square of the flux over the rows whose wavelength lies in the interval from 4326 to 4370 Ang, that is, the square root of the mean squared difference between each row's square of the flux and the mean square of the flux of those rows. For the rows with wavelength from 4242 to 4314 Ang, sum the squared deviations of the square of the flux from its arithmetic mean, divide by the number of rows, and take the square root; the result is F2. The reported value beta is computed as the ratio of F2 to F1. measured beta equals 1.1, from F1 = 15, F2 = 17.6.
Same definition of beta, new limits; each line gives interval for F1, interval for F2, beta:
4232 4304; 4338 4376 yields 1.0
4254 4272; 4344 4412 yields 1.1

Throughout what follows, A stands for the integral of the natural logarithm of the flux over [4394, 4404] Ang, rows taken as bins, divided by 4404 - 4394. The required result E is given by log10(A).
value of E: 0.328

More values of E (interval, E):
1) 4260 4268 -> 0.325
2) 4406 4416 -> 0.340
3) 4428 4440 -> 0.344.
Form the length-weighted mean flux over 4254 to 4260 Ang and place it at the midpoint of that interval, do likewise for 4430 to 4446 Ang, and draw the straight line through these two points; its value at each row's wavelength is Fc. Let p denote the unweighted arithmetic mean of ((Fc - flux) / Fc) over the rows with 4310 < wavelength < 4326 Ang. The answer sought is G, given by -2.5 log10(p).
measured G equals 2.7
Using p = 0.08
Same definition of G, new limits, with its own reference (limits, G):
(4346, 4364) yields 3.0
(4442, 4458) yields 3.5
